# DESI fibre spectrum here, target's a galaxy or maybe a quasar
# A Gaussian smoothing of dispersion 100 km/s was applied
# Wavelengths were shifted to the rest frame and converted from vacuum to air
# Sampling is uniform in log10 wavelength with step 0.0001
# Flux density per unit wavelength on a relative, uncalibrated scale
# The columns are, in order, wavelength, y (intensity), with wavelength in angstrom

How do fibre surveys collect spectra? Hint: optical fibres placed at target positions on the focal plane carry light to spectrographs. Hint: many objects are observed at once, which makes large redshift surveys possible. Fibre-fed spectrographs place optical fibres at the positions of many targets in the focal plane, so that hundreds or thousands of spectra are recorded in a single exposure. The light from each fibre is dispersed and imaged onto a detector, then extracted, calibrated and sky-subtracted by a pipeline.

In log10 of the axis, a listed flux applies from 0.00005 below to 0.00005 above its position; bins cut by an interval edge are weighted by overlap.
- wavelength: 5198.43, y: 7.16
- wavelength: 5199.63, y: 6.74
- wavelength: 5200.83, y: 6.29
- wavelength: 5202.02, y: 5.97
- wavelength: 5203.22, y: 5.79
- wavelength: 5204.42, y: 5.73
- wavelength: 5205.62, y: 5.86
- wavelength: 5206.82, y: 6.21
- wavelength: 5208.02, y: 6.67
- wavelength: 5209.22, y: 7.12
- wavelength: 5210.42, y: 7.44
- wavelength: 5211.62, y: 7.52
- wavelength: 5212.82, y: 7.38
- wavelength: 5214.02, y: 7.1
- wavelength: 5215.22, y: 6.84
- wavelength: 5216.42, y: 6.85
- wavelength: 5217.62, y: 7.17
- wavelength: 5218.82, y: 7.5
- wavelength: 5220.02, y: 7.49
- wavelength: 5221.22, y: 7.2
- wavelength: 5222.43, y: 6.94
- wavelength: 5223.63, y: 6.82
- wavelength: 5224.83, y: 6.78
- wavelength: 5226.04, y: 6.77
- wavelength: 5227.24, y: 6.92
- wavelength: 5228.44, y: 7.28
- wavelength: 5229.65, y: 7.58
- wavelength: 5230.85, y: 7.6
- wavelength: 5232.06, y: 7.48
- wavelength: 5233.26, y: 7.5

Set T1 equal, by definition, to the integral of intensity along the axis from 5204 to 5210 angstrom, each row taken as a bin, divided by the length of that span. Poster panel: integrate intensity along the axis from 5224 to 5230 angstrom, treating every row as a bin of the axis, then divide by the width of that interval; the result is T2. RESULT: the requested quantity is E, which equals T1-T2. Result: -0.67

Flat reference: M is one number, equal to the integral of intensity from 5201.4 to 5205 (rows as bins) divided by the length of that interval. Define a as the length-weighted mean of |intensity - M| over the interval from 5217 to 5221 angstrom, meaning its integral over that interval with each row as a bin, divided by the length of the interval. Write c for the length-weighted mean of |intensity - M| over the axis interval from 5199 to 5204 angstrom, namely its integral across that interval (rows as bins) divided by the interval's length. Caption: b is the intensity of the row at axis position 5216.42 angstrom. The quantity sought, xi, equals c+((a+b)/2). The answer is 4.57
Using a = 1.53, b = 6.85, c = 0.4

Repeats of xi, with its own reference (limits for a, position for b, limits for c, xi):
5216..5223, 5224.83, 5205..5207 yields 4.23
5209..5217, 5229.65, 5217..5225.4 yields 5.75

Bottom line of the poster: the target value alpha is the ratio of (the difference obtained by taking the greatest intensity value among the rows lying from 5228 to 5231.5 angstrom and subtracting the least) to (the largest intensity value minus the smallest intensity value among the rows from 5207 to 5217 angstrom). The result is 0.38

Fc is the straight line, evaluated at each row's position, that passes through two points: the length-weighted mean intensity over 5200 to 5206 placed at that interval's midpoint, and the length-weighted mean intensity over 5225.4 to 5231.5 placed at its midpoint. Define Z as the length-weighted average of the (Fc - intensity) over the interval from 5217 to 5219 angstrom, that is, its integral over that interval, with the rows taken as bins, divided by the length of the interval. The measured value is -0.6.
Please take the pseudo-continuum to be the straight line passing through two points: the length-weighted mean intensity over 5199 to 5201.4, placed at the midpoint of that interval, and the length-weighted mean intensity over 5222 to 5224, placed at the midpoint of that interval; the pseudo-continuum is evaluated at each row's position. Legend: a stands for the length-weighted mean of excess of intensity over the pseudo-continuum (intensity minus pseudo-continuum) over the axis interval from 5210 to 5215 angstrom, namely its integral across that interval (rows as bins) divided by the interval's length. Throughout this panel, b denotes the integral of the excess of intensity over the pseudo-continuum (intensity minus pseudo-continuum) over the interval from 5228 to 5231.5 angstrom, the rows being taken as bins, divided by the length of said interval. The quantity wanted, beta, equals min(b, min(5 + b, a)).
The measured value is 0.5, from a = 0.60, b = 0.5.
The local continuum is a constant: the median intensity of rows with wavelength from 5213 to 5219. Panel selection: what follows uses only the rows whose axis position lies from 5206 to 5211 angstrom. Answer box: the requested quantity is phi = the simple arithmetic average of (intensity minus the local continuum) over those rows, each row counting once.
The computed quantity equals -0.2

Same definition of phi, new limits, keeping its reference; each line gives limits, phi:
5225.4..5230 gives 0.0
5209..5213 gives 0.3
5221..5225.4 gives -0.2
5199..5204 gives -0.9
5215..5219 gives 0.0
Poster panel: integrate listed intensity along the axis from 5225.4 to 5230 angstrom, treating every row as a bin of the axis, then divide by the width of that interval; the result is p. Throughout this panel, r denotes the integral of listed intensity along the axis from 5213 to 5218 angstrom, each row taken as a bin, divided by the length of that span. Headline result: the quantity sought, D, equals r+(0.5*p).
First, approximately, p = 7.10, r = 7.0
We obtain 10.6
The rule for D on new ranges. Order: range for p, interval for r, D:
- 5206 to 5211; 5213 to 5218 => 10.4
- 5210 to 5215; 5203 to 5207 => 9.5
